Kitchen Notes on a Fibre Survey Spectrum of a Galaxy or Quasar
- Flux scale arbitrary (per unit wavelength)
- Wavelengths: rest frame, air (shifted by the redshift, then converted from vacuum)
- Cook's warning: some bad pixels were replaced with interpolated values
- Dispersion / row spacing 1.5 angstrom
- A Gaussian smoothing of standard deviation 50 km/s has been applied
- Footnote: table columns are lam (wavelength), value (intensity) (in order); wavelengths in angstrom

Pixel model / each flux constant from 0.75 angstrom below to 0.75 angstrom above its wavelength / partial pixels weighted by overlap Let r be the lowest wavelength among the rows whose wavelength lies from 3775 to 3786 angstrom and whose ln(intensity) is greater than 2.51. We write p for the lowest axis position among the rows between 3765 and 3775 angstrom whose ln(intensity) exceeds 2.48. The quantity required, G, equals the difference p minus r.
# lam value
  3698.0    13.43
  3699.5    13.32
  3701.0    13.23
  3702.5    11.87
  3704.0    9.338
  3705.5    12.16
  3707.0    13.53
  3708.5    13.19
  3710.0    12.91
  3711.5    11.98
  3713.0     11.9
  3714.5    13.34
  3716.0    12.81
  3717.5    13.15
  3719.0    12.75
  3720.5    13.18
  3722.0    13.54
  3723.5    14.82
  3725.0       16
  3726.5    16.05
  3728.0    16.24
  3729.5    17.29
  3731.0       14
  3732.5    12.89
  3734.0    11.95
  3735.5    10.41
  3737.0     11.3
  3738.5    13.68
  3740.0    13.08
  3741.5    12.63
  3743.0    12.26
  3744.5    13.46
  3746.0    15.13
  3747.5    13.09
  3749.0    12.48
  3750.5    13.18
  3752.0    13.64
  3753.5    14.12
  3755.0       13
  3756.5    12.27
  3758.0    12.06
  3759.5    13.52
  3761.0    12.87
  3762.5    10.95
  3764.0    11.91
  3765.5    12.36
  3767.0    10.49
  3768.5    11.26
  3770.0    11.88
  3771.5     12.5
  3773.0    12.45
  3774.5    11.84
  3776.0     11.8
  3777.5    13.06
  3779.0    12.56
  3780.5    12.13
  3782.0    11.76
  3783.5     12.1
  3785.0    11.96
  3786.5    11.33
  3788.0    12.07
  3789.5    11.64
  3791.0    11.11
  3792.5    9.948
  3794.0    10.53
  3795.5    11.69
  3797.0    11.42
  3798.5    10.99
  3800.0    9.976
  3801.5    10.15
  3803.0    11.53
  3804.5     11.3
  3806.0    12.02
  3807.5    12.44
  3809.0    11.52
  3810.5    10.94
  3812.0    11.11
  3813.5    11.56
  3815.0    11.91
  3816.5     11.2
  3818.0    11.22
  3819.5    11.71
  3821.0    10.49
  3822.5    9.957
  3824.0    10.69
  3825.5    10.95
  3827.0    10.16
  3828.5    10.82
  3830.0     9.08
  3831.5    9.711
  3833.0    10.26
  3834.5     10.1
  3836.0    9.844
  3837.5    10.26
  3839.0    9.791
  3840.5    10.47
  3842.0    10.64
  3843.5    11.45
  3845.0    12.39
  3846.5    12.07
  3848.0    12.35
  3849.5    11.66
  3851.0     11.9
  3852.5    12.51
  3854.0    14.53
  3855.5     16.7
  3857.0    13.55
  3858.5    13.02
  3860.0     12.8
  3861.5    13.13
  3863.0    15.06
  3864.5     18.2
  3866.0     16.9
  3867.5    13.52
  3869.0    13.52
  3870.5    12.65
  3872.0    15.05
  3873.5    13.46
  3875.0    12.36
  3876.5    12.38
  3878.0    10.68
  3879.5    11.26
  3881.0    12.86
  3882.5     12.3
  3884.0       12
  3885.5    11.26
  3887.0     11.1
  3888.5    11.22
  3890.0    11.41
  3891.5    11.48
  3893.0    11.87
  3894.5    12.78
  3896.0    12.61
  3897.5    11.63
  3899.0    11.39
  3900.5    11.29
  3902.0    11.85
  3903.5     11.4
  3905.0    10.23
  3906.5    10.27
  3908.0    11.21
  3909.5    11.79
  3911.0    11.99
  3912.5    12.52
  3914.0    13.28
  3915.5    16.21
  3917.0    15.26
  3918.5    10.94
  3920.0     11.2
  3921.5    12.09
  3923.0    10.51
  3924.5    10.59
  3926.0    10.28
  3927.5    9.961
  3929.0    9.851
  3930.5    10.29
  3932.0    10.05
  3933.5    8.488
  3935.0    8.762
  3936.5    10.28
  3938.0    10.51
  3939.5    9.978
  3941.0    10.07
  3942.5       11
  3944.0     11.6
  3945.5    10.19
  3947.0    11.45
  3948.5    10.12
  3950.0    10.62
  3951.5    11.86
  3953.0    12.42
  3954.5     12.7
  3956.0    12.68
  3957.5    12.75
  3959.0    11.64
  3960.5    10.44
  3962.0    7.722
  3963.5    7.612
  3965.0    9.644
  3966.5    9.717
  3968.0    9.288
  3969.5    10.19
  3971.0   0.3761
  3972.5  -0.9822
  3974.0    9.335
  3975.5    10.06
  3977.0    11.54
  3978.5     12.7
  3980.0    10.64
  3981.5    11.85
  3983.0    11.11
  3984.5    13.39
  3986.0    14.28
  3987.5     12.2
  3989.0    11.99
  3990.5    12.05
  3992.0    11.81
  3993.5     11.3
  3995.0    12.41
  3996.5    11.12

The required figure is -12.0 angstrom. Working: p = 3765.5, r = 3777.5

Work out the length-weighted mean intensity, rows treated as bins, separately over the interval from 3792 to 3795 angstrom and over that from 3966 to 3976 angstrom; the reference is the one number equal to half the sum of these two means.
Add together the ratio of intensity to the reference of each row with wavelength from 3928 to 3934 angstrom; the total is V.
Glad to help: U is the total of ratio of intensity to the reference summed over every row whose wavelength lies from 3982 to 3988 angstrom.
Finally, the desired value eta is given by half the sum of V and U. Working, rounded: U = 5.97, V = 4.53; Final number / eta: 5.2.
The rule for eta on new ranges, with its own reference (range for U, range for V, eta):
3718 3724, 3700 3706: 5.9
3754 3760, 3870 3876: 6.1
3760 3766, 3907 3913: 5.6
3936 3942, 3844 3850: 5.2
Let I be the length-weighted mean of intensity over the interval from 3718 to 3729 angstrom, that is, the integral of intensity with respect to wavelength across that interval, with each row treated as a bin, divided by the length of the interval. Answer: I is 14.7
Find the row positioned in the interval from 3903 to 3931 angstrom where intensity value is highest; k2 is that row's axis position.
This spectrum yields 3915.5 angstrom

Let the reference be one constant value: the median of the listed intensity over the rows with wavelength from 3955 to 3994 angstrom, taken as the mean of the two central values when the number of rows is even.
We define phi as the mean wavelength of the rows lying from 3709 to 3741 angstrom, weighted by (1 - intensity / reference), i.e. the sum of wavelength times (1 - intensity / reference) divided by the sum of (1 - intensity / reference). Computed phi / 3725.3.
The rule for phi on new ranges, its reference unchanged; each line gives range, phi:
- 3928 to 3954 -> 3934.4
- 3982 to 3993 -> 3987.0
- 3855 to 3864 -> 3858.8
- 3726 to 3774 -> 3743.3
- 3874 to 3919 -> 3902.6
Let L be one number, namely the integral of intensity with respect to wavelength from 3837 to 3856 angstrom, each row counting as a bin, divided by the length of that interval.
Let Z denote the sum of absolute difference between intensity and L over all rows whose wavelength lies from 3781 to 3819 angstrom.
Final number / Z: 18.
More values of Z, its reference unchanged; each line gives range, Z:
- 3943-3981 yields 60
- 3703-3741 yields 41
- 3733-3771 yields 25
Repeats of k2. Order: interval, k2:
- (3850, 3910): 3864.5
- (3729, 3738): 3729.5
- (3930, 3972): 3957.5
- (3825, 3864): 3855.5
